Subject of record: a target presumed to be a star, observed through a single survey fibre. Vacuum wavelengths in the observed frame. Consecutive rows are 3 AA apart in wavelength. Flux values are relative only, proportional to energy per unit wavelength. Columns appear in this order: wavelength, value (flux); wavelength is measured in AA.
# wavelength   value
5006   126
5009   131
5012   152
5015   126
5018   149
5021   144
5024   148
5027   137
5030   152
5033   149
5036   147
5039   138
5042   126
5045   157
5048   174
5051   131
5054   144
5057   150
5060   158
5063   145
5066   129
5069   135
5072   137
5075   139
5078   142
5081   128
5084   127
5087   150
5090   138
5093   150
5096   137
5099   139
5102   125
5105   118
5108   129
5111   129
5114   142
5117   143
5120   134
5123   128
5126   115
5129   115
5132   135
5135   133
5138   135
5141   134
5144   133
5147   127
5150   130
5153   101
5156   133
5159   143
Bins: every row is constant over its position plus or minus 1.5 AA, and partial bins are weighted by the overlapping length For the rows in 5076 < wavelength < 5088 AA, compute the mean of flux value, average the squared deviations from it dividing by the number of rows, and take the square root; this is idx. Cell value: 9.7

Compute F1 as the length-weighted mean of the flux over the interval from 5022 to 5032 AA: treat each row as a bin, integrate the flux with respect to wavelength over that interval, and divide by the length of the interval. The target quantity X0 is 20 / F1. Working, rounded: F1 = 146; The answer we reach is 0.137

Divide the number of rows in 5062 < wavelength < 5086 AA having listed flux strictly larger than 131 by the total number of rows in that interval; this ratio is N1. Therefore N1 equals 0.6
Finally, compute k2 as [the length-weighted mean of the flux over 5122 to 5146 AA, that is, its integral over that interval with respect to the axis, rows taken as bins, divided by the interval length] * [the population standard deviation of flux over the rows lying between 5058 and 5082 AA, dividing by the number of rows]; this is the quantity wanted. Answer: 1155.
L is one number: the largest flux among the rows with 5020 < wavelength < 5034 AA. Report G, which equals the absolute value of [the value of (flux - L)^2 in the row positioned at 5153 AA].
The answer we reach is 2601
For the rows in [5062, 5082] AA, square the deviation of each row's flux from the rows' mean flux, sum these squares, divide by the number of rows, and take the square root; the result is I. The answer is 5.9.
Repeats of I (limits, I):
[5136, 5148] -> 3.1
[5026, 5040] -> 6.0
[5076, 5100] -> 8.1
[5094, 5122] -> 7.9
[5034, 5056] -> 15.1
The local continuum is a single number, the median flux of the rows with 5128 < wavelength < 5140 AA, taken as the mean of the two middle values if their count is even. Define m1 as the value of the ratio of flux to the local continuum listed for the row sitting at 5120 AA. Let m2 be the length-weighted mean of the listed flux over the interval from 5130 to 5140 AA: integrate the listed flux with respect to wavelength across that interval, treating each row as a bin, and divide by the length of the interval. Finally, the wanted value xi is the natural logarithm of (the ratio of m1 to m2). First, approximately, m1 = 1.00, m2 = 133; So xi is -4.89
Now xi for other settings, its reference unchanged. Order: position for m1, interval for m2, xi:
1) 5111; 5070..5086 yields -4.94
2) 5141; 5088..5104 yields -4.92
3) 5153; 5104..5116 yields -5.15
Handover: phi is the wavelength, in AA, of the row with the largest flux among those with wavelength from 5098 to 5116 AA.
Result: 5114 AA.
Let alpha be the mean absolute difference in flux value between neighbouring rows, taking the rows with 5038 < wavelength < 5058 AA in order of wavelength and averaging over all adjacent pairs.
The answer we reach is 20.3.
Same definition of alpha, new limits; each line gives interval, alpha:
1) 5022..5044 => 8.7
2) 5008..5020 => 23.3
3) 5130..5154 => 6.3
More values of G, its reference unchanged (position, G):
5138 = 289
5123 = 576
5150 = 484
